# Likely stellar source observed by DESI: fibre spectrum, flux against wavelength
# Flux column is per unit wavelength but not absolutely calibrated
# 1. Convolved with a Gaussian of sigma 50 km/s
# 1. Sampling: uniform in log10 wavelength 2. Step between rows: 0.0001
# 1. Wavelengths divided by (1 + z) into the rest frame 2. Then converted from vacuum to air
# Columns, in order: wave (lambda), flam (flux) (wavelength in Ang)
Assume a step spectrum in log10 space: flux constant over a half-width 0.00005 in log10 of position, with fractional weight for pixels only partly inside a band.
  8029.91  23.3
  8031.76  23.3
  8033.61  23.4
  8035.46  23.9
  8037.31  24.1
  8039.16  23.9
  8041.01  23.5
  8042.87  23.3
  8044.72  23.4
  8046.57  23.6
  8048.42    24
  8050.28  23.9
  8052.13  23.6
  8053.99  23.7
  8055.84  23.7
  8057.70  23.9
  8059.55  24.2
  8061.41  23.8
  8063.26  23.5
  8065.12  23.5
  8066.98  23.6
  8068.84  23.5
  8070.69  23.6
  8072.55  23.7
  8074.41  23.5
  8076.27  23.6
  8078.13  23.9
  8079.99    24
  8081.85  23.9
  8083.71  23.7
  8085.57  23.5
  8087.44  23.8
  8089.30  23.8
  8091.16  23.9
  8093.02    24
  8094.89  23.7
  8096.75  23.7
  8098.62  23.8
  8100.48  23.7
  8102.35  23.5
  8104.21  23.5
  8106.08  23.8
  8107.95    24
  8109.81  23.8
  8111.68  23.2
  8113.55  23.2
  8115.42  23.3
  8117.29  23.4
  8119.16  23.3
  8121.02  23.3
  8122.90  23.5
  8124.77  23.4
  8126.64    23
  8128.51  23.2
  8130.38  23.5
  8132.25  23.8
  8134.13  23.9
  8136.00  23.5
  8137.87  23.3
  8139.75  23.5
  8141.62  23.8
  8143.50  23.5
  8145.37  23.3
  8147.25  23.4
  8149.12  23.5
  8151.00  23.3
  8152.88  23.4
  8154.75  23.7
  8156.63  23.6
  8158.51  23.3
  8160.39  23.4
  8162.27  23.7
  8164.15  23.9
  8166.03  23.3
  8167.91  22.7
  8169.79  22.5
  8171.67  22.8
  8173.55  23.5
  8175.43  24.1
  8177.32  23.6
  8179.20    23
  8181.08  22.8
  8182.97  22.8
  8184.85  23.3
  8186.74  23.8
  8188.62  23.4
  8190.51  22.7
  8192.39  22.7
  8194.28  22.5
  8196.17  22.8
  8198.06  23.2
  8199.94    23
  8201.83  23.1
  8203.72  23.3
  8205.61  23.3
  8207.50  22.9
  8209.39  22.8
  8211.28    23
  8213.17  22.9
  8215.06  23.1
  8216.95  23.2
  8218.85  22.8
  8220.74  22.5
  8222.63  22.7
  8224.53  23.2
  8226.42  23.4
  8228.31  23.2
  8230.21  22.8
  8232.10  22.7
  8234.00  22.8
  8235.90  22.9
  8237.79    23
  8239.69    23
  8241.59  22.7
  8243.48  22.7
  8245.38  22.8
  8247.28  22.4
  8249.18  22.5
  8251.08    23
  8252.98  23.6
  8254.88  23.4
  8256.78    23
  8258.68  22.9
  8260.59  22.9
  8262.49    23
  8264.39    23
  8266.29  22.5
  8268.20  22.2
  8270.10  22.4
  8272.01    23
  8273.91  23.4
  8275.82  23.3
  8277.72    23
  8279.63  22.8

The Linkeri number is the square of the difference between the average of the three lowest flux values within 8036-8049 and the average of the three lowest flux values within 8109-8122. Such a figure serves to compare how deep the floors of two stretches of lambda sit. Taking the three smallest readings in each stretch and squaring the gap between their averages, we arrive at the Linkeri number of 0.028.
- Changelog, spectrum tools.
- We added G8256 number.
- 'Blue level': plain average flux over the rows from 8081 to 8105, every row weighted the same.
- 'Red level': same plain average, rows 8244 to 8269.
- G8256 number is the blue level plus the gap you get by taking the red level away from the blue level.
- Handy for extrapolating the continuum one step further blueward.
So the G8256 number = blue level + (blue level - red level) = 24.6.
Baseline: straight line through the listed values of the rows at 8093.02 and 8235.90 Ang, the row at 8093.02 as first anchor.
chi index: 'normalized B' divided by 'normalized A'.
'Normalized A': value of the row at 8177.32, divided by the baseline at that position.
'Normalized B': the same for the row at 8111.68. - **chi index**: 0.96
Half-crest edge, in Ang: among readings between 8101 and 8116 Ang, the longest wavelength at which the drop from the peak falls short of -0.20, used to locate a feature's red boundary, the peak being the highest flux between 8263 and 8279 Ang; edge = 8109.81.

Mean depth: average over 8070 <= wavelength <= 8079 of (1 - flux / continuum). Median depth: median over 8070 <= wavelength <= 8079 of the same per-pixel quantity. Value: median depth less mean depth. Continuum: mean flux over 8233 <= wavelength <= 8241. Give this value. 0.0026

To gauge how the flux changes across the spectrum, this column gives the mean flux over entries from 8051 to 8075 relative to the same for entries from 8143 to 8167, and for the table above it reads 1.01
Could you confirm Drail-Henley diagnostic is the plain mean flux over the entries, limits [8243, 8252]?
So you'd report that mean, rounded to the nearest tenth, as 22.7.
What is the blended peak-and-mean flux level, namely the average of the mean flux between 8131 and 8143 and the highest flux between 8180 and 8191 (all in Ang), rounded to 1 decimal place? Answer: 23.7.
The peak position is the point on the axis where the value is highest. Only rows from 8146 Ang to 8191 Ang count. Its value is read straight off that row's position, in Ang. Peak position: 8175.43 Ang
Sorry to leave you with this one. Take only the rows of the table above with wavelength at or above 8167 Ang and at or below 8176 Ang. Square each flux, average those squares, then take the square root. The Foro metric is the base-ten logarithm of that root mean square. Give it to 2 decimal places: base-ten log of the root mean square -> 1.36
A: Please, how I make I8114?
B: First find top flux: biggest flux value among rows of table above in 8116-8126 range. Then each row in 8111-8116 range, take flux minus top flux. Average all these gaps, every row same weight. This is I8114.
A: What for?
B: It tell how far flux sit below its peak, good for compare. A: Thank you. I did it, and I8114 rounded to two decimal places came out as -0.27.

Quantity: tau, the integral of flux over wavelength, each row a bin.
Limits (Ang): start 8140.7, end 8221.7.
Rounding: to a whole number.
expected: 1878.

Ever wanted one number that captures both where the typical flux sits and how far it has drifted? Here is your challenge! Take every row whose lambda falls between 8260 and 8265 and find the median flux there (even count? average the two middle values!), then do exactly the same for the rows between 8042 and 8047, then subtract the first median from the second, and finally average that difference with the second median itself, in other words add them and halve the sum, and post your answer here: 11.9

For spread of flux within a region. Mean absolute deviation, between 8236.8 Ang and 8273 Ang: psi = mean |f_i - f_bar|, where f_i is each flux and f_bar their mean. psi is 0.27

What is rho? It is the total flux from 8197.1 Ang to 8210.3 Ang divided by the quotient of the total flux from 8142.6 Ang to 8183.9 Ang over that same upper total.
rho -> 51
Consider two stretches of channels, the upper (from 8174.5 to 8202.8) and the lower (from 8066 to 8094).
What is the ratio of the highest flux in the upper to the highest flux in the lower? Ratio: 1.004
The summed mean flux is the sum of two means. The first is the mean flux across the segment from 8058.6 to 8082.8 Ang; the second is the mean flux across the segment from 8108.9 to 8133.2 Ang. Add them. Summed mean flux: 47.1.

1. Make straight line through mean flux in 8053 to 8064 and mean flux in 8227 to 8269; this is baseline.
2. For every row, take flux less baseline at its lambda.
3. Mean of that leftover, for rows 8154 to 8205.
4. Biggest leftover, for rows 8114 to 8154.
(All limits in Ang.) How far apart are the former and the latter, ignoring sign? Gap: 0.47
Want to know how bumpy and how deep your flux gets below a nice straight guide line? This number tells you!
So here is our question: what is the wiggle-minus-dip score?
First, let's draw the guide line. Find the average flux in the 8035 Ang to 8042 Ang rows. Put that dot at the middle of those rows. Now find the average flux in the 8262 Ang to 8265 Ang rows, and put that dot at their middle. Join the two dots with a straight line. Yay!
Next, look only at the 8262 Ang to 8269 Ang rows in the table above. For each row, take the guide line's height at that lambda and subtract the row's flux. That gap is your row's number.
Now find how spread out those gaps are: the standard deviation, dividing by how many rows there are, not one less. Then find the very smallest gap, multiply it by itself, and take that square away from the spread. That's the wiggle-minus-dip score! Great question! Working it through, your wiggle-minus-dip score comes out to 0.33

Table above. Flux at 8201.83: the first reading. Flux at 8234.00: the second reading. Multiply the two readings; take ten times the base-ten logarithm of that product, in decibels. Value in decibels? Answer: 27.2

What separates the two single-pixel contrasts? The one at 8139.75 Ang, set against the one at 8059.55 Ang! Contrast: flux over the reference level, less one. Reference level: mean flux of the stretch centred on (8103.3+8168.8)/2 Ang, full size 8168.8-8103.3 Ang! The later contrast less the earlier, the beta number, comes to -0.030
